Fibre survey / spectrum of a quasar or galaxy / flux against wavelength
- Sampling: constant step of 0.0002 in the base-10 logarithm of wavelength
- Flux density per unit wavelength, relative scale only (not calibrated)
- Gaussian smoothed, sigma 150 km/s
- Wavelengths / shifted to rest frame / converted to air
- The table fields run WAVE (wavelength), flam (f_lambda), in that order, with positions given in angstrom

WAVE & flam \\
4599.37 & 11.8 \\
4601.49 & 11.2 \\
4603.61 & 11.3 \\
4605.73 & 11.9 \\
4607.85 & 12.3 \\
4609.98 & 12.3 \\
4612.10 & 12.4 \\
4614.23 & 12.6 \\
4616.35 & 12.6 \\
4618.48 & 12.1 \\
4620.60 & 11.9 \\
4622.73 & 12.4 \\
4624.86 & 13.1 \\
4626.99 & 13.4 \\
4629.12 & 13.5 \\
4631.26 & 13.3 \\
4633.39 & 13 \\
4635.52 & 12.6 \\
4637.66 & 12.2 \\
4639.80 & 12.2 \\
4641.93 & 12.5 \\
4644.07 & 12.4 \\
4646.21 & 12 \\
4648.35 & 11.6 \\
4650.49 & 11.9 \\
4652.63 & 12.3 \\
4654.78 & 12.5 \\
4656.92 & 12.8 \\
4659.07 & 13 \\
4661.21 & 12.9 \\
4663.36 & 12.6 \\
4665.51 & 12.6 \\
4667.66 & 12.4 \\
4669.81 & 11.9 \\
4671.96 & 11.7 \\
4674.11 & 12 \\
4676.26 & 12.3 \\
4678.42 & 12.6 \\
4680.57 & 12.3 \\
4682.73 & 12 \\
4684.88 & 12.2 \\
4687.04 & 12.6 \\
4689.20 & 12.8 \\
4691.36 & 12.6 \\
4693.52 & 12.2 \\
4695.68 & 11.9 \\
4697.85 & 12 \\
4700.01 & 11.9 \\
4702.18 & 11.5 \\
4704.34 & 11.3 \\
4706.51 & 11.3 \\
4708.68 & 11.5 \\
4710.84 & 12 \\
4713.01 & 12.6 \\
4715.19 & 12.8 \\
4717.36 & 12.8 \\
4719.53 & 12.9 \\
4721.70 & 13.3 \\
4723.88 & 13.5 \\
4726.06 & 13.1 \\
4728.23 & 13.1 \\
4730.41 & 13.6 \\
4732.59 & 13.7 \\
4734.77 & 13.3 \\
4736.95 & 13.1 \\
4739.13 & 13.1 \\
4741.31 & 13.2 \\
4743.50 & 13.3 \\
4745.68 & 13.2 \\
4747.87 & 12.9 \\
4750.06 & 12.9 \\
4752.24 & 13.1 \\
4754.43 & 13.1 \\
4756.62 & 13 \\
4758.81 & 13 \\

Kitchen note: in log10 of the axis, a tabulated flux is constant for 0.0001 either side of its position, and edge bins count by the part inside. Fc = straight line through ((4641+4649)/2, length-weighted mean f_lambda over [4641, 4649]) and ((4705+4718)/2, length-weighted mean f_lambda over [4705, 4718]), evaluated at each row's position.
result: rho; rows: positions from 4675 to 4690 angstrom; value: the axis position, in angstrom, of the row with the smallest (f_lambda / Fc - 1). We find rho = 4682.73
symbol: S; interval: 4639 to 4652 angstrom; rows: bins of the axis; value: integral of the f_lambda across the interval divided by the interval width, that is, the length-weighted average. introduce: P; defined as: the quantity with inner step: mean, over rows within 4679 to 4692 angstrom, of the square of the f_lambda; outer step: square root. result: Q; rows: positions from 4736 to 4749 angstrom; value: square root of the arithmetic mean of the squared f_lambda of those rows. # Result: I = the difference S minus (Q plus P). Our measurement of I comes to -13.4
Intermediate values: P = 12.4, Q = 13.1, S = 12.1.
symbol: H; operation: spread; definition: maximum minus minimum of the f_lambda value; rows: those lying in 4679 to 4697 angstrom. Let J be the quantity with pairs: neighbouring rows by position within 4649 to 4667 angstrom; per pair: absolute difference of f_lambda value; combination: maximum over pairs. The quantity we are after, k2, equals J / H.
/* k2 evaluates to 0.44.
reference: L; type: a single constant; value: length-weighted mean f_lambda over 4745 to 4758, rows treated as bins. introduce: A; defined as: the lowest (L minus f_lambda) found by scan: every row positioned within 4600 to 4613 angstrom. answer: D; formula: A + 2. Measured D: 2.63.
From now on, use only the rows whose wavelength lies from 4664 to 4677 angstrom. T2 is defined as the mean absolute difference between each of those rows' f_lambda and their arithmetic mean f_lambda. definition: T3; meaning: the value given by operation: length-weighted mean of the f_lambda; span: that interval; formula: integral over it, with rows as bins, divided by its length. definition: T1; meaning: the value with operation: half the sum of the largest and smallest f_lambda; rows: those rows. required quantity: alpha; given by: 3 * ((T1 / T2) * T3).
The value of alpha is 1565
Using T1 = 12.15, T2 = 0.28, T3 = 12.2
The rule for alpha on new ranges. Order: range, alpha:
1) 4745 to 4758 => 5101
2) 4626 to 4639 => 1250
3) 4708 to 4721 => 1004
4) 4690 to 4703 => 1703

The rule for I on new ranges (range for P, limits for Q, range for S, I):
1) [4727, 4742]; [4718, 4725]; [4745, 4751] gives -13.6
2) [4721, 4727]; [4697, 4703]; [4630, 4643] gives -12.5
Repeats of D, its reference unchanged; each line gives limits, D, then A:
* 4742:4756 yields 1.73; -0.27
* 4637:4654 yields 2.53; 0.53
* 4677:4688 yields 2.43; 0.43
